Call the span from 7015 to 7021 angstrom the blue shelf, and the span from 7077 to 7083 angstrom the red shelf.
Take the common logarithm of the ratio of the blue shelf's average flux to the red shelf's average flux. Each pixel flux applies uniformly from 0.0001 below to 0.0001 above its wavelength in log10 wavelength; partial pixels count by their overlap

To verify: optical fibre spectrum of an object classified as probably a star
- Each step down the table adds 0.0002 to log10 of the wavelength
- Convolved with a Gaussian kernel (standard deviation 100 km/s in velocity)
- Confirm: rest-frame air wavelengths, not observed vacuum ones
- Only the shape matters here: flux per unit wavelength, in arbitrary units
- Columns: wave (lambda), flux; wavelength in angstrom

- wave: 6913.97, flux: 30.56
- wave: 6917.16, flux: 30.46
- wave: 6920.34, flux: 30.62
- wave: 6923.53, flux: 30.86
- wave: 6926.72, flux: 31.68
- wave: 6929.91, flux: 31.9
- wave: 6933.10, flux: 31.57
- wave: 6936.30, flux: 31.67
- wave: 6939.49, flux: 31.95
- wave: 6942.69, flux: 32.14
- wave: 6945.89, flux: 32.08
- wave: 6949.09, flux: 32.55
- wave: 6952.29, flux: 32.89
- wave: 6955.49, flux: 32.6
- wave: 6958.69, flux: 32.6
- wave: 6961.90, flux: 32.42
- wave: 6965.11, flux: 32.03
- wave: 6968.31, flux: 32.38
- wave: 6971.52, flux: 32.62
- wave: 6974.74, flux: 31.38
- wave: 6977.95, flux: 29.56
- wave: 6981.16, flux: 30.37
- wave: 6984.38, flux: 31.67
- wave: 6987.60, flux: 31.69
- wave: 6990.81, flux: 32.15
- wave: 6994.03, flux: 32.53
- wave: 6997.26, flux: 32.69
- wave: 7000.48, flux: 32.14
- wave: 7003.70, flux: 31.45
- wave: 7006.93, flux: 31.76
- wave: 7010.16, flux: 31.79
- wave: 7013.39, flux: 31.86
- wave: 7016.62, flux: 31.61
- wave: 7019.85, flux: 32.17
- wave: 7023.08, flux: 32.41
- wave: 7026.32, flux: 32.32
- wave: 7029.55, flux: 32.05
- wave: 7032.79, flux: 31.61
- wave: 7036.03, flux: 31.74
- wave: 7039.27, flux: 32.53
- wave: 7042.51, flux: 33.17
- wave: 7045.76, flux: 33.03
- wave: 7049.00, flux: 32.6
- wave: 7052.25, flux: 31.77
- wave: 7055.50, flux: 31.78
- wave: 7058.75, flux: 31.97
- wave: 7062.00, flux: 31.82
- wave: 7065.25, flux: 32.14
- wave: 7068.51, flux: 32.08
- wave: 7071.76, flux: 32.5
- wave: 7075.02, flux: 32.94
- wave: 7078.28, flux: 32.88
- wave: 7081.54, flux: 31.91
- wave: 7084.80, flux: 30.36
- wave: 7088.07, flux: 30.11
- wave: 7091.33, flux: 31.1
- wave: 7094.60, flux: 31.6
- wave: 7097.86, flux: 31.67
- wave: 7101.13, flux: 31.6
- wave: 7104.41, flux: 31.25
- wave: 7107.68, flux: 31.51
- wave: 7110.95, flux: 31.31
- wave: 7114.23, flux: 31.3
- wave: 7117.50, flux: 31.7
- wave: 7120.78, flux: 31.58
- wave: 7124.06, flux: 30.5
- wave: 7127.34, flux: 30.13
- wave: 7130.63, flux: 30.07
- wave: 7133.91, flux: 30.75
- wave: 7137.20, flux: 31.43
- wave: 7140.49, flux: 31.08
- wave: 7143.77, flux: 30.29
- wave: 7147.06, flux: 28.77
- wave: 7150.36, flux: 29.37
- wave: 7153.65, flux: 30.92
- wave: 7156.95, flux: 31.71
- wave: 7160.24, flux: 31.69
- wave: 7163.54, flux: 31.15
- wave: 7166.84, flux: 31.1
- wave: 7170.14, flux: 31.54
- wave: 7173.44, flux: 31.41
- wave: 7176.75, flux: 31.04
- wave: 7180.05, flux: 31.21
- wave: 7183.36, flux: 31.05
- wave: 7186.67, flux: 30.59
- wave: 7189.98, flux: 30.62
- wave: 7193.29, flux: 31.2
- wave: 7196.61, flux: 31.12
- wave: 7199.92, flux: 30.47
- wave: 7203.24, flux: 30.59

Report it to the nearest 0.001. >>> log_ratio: -0.007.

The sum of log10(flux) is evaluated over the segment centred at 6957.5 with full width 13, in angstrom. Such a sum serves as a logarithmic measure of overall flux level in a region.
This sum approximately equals 6.05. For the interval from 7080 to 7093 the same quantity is 5.96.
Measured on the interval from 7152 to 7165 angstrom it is 5.99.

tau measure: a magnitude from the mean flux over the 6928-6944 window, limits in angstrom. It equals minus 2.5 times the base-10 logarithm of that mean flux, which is -3.76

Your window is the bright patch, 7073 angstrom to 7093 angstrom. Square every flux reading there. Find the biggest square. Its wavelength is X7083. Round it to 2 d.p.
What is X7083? 7075.02 angstrom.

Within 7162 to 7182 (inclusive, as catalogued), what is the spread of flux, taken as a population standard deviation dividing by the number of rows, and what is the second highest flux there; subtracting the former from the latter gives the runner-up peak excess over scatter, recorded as 31.2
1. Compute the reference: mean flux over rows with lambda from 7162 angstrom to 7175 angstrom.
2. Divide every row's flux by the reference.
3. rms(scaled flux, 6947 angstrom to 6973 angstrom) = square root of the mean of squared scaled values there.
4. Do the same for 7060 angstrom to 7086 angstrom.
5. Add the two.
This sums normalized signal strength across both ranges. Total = 2.06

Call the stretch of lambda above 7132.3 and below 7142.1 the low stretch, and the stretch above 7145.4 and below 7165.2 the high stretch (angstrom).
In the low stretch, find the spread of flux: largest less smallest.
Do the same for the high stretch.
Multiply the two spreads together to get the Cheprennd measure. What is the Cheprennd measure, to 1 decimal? 2.0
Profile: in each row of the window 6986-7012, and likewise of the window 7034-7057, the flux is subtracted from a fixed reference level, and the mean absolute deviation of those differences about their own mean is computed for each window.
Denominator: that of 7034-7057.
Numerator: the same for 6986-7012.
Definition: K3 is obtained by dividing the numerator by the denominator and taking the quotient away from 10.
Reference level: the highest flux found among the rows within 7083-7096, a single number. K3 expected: 9.3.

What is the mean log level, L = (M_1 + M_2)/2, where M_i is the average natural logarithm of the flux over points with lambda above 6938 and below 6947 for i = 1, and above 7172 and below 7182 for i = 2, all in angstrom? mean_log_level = 3.45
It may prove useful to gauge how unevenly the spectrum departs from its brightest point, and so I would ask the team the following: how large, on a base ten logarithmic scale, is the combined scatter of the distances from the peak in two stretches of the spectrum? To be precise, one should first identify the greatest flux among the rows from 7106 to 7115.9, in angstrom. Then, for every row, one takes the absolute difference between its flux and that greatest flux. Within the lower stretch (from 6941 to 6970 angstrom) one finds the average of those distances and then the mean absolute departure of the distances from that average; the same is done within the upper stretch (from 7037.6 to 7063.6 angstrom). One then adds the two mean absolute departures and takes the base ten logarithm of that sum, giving -0.14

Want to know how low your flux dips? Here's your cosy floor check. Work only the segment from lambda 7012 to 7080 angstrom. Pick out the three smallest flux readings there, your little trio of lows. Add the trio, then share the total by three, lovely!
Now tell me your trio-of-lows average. 31.7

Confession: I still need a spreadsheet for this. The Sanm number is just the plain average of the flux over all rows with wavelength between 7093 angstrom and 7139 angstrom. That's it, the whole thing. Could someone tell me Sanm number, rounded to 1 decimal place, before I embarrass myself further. 31.2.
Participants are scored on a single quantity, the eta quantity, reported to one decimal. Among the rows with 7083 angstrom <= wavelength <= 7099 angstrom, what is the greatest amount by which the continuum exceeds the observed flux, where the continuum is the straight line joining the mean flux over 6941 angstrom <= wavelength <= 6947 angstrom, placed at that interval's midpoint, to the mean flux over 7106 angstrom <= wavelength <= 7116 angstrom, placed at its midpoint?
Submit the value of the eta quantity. 1.4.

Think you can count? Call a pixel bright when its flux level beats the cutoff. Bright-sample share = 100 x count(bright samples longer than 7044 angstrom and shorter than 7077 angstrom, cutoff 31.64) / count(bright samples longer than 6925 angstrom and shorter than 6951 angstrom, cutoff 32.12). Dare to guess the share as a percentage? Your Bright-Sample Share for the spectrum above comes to 500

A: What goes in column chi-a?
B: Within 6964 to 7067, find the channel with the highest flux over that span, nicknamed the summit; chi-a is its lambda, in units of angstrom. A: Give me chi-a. 7042.51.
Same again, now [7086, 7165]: 7156.95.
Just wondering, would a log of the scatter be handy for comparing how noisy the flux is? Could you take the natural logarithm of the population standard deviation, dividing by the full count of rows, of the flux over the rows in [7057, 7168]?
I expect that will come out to -0.11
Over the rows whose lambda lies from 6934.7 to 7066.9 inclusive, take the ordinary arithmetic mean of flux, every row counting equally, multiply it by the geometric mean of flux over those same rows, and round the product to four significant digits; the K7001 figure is 1026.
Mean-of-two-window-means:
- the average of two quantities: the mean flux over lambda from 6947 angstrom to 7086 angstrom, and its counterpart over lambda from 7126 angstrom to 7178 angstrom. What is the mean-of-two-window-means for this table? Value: 31.4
